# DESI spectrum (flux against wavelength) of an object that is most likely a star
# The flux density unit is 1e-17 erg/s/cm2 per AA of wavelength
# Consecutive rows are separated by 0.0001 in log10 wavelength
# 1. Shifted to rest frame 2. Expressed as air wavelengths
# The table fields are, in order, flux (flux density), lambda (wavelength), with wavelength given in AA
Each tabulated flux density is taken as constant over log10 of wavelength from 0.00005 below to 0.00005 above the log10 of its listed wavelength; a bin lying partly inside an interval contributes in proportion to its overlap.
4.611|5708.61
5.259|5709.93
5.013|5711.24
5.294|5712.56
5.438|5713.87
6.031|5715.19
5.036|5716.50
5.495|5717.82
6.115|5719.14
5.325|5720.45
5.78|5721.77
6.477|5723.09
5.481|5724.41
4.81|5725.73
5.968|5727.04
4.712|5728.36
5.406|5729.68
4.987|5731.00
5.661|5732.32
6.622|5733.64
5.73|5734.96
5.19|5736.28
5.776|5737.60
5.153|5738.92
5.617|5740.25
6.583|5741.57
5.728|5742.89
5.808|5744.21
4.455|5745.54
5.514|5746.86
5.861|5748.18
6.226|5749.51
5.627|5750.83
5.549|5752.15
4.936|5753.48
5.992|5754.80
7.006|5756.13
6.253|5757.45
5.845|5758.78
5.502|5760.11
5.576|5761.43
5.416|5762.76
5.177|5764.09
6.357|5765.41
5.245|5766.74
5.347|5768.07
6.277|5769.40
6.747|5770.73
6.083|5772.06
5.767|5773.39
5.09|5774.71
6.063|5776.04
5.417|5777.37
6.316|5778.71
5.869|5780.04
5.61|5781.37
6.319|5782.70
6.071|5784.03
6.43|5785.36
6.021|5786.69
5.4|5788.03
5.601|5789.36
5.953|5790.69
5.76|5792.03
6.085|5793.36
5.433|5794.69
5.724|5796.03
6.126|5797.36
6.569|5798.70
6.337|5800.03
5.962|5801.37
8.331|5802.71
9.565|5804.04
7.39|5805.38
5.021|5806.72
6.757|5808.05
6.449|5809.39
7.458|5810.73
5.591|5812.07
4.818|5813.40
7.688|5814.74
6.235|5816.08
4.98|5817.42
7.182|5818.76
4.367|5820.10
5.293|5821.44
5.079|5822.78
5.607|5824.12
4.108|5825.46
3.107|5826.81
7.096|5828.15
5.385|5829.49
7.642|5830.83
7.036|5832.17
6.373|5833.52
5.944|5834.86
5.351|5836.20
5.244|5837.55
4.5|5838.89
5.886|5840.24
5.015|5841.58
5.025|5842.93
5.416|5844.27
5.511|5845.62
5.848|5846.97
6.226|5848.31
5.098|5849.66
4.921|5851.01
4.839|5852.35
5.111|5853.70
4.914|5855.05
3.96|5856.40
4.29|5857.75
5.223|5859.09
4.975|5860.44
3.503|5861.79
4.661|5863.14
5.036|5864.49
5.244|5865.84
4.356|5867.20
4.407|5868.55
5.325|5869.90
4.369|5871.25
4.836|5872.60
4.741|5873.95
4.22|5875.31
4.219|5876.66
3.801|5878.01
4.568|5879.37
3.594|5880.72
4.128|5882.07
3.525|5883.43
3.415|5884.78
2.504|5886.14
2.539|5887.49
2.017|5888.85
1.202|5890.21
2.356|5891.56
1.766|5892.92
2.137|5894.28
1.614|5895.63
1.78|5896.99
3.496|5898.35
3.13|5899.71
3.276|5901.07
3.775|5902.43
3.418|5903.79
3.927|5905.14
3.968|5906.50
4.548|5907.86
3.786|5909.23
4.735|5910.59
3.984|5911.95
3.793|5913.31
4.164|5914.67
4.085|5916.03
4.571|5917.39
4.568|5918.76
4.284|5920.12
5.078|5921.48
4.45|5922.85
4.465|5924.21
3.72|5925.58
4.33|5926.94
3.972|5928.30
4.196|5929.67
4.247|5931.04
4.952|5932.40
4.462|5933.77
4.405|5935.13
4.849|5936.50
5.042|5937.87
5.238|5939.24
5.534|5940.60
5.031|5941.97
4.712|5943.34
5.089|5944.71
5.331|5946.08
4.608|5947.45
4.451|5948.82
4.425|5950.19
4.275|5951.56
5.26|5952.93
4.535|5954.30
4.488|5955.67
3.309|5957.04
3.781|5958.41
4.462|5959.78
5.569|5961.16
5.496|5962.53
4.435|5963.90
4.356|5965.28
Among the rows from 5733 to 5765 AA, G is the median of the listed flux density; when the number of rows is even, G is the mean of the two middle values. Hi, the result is 5.7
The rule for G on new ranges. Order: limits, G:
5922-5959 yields 4.5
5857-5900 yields 4.0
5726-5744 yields 5.7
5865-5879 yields 4.4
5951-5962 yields 4.5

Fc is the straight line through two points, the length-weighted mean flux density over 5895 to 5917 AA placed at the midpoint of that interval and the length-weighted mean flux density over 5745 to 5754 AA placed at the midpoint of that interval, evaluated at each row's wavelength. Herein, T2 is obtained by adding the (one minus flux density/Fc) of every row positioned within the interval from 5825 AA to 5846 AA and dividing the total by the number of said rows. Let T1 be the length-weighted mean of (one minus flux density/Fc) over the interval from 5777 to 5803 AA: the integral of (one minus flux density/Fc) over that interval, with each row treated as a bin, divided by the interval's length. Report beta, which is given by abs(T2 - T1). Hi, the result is 0.03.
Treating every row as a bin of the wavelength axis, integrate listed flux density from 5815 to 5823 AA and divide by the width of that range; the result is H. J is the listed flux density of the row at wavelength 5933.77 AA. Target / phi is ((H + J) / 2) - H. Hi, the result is -0.6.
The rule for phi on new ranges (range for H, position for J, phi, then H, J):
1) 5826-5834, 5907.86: -0.8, 6.06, 4.548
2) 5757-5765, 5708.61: -0.5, 5.63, 4.611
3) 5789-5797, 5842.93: -0.4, 5.78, 5.025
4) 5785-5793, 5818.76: 0.7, 5.85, 7.182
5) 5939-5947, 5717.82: 0.2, 5.14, 5.495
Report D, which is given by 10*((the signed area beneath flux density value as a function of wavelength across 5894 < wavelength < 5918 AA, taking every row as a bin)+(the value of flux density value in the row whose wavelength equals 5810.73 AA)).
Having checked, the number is 936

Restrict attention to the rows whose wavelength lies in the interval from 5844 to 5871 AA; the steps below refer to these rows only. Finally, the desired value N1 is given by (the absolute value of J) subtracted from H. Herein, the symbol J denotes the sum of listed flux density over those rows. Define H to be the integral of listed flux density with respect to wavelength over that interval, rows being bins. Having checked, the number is 34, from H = 133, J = 99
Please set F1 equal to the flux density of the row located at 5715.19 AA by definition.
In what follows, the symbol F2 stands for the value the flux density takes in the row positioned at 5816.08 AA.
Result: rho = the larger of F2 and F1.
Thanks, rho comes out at 6.2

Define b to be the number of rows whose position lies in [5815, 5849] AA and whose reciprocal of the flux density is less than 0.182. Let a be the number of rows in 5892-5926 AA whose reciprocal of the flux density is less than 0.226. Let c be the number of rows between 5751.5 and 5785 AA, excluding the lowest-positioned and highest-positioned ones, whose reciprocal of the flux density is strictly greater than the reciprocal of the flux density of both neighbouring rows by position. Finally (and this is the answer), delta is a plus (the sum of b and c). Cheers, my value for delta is 26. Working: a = 7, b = 12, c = 7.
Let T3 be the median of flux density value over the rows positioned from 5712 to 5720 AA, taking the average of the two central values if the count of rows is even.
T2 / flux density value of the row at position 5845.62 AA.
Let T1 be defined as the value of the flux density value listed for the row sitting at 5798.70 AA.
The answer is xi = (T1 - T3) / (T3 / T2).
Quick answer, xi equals 1.1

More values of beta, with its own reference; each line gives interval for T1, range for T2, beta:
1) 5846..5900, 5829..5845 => 0.31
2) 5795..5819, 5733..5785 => 0.28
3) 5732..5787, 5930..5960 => 0.40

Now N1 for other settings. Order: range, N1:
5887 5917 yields 26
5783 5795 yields 18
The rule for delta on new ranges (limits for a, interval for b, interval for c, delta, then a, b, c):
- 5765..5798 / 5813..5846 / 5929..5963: 40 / 25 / 11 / 4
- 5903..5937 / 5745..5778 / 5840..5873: 33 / 10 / 17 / 6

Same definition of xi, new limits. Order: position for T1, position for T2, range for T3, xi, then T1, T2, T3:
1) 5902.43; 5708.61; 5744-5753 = -1.5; 3.775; 4.611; 5.6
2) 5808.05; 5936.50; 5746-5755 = 1.0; 6.757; 4.849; 5.6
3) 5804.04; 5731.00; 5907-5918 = 6.6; 9.565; 4.987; 4.1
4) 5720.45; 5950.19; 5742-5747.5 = -0.2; 5.325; 4.425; 5.6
